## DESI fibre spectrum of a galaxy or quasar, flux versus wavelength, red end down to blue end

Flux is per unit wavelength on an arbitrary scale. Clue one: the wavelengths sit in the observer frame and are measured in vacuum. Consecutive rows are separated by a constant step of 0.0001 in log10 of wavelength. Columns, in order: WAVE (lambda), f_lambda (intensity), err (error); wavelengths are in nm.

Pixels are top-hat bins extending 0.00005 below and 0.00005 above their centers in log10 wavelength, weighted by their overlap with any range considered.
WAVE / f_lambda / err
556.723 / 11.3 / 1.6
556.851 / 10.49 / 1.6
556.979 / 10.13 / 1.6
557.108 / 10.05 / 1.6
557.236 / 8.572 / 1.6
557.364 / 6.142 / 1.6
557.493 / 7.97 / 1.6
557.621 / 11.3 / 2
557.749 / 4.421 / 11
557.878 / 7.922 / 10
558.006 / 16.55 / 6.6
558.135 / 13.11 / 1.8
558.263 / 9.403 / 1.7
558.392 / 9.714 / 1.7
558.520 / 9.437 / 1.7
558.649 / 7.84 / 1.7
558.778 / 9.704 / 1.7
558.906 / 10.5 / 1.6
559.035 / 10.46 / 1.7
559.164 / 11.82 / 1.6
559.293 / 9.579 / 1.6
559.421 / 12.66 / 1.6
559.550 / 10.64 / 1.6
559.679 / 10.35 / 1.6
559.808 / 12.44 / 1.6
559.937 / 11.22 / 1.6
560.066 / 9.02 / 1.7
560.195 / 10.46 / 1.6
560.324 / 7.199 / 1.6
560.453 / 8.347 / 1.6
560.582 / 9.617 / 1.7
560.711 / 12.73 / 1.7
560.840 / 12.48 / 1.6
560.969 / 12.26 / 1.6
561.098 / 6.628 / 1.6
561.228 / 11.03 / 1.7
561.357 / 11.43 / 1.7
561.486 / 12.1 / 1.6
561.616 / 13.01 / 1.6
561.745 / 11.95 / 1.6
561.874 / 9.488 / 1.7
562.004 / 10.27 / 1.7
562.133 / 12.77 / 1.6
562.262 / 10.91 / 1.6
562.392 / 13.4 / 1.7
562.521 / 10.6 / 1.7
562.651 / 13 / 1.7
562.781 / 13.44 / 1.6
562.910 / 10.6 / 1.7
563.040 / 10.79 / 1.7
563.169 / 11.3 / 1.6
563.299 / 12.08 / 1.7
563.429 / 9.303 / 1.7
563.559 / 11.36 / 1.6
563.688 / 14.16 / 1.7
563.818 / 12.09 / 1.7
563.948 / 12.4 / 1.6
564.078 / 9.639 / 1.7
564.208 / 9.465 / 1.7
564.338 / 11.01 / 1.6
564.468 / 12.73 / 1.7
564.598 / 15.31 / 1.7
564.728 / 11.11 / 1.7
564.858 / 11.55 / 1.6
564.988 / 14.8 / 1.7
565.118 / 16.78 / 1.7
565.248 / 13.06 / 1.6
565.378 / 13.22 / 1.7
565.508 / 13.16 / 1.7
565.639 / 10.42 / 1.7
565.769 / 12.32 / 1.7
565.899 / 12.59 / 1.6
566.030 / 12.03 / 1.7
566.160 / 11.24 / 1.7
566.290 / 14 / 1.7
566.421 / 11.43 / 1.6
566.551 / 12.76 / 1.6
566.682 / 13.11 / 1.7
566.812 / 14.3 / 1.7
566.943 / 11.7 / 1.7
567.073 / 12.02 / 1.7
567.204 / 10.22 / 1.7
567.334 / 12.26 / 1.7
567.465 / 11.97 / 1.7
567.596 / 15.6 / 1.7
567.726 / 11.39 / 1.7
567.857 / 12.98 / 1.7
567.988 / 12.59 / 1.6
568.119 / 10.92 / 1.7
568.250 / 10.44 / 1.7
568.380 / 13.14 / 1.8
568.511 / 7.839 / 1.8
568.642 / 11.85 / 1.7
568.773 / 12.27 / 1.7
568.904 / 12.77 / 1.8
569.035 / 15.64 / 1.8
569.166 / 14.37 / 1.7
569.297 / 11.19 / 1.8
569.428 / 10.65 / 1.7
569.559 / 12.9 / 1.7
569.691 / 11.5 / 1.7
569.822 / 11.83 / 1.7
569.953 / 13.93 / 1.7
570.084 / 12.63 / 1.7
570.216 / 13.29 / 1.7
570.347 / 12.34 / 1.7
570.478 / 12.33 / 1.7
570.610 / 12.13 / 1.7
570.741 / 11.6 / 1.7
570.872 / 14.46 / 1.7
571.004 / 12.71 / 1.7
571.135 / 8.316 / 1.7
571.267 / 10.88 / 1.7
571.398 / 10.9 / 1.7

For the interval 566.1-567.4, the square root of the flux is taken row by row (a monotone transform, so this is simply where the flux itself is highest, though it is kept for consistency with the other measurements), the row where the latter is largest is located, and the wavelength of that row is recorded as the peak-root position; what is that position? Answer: 566.812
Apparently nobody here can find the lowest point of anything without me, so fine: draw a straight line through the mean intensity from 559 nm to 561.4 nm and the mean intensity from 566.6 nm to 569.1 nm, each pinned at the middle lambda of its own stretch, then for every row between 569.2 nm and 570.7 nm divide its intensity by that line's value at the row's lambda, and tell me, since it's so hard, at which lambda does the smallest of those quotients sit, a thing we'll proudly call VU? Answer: 569.428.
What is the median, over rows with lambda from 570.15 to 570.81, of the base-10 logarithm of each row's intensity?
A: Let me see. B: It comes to 1.09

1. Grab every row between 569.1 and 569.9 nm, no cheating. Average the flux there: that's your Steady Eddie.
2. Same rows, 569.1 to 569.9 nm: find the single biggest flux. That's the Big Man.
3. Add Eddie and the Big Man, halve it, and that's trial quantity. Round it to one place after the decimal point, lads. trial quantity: 13.2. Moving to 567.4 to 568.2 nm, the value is 14.1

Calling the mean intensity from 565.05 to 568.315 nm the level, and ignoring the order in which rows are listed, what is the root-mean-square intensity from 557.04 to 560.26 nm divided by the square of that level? 0.066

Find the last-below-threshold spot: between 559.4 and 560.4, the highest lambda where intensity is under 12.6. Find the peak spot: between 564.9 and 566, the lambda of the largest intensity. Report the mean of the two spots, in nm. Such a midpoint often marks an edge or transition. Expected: 562.72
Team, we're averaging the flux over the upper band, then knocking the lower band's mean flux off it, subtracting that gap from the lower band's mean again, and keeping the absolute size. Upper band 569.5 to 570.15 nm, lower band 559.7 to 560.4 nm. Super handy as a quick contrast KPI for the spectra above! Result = 7.6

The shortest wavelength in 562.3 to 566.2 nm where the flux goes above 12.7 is 562.392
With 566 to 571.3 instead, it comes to 566.290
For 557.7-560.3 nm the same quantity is 558.006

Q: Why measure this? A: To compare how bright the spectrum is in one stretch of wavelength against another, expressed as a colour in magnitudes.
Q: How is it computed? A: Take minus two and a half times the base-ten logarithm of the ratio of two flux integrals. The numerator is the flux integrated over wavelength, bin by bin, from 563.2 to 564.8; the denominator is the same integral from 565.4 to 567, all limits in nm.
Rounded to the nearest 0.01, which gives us 0.07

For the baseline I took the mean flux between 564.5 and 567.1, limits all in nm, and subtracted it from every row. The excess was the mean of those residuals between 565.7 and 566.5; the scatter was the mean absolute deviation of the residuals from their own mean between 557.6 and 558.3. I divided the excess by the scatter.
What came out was -0.18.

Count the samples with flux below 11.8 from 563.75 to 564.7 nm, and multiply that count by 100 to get 300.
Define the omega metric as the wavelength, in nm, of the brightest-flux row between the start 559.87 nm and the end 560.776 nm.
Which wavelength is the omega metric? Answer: 560.711 nm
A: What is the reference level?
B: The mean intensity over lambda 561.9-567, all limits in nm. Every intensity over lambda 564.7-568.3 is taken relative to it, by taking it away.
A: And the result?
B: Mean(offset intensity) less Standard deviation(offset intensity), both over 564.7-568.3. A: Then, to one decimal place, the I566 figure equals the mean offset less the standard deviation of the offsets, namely -1.2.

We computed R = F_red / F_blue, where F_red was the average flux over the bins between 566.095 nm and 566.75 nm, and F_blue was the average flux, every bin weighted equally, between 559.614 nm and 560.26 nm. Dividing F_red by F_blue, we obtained 1.17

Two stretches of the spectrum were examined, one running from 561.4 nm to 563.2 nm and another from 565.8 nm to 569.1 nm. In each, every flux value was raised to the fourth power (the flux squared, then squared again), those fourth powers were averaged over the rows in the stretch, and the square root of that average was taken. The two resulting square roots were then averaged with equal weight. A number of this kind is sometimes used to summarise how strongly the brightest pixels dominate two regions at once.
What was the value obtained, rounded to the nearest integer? 150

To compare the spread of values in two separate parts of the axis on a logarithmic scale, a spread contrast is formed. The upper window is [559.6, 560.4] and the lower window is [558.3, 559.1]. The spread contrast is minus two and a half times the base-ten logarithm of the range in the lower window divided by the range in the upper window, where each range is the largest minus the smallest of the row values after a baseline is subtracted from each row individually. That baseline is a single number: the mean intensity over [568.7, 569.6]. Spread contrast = 0.74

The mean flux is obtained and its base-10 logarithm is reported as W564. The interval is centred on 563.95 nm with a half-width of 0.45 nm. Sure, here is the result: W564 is 1.06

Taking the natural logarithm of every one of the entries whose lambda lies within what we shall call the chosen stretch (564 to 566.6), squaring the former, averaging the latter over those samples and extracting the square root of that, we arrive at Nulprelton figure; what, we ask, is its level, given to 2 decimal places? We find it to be 2.51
